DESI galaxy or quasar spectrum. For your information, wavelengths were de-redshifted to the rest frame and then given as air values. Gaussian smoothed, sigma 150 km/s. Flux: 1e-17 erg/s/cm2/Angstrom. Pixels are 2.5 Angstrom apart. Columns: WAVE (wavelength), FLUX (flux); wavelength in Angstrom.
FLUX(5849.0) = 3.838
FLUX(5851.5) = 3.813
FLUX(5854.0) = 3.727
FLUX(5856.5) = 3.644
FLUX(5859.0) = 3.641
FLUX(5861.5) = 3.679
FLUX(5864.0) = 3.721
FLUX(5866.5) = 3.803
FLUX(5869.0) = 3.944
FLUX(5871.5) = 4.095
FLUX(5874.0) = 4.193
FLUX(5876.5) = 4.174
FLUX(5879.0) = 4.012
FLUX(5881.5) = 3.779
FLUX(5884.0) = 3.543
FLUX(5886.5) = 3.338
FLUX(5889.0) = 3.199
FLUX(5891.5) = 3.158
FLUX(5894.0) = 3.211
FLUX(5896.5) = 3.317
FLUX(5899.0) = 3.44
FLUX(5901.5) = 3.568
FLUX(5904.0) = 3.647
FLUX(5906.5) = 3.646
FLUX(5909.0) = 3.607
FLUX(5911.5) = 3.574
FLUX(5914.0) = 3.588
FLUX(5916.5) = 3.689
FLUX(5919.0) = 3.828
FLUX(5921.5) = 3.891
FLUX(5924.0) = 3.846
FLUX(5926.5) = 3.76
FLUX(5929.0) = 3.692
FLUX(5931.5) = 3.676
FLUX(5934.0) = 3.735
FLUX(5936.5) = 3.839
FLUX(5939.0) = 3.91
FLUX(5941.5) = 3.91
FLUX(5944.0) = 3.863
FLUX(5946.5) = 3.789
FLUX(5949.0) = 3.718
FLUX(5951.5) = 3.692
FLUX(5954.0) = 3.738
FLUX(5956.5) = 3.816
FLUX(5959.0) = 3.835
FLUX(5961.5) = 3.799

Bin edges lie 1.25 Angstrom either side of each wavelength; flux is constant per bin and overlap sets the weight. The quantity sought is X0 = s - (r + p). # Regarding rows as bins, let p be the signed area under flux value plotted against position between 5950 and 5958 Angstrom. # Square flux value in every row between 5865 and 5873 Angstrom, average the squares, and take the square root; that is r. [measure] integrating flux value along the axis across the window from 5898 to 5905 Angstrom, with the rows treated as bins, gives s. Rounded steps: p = 30.0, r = 3.95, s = 25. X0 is -9.1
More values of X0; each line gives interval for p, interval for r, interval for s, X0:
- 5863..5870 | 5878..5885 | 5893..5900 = -7.3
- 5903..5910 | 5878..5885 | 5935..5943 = 1.8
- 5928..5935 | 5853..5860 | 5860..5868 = 0.3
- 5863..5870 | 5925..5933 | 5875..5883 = 1.4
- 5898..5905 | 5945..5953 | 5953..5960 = -2.0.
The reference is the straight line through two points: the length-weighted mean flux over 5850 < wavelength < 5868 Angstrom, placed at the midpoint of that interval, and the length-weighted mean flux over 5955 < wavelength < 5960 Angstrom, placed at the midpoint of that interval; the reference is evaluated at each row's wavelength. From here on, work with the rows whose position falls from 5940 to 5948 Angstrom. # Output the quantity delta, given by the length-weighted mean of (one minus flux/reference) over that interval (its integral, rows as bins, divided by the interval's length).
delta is -0.012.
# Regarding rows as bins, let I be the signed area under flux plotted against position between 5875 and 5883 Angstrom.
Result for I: 31.8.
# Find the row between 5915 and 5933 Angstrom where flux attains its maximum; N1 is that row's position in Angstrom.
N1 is 5921.5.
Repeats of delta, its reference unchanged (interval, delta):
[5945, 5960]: 0.013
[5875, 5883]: -0.064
